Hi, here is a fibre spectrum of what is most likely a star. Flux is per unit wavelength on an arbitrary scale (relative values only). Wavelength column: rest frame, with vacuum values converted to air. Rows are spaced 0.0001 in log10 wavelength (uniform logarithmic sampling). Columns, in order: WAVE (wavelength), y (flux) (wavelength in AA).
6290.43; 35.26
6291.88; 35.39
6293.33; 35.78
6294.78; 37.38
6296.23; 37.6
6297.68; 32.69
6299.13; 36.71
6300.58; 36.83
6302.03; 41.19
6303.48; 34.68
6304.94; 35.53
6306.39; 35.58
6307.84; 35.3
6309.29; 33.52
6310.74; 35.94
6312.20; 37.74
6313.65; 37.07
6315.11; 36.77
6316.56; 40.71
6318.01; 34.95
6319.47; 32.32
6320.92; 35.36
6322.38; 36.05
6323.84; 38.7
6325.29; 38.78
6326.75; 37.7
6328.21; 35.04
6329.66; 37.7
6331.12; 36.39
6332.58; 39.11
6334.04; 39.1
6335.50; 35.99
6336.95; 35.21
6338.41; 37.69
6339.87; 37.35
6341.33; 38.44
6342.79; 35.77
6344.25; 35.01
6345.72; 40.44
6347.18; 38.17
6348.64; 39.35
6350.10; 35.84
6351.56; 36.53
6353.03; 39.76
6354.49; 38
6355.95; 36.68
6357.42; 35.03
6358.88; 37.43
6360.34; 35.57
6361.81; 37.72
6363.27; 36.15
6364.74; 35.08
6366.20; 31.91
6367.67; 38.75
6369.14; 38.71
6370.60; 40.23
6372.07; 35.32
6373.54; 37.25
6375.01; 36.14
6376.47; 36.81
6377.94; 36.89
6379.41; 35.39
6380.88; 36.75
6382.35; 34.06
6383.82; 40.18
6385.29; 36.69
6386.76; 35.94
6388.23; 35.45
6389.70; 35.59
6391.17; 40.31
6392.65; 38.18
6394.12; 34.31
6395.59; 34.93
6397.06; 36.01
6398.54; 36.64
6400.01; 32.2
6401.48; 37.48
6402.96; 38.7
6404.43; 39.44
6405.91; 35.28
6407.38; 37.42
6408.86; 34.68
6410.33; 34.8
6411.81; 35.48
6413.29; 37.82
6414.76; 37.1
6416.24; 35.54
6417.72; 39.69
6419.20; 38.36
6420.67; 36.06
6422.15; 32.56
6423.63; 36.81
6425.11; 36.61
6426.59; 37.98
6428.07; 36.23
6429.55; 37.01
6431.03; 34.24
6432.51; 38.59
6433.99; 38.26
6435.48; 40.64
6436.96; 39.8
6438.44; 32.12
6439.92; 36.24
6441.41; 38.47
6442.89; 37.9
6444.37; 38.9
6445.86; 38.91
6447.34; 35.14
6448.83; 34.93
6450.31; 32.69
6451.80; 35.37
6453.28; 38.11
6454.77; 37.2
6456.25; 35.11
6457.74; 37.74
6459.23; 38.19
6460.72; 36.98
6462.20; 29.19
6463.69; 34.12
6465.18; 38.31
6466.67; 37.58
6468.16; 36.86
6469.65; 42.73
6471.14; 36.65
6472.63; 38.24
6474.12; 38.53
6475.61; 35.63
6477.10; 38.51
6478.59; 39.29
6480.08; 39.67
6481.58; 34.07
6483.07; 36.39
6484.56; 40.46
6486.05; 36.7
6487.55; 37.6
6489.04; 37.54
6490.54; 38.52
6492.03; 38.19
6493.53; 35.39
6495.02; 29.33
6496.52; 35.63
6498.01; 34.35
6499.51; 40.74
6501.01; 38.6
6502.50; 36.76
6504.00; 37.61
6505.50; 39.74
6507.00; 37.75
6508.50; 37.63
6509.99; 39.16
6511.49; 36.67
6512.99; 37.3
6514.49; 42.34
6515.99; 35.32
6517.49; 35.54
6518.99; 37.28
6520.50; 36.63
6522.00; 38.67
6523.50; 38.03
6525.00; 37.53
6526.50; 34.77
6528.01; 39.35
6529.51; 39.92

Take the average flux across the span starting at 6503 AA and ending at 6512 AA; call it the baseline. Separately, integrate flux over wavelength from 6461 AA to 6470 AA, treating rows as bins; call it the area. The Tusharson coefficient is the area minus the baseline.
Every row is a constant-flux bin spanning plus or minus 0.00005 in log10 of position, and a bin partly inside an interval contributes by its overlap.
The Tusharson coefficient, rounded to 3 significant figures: 288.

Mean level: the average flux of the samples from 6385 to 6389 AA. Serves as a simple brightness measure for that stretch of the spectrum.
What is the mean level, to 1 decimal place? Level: 36.0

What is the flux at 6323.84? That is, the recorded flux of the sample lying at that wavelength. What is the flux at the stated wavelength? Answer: 38.7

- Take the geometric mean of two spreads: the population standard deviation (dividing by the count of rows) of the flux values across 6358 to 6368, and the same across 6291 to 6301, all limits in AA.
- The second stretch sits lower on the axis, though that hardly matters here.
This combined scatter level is 1.8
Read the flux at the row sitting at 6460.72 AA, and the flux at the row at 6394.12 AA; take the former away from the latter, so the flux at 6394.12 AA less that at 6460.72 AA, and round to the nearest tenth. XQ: -2.7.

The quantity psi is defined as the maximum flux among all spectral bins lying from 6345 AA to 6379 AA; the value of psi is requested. 40.44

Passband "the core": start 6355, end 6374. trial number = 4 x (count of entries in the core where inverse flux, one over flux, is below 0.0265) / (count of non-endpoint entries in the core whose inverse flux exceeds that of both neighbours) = 2.4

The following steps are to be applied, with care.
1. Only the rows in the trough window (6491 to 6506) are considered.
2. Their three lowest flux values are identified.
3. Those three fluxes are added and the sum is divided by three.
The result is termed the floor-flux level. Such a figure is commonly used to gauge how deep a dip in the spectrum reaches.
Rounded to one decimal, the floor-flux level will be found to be 33.0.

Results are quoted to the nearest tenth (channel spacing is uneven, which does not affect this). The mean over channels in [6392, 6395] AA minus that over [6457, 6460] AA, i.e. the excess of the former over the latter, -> -1.7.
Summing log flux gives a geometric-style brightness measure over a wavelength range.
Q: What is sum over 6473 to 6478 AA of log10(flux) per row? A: 4.72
